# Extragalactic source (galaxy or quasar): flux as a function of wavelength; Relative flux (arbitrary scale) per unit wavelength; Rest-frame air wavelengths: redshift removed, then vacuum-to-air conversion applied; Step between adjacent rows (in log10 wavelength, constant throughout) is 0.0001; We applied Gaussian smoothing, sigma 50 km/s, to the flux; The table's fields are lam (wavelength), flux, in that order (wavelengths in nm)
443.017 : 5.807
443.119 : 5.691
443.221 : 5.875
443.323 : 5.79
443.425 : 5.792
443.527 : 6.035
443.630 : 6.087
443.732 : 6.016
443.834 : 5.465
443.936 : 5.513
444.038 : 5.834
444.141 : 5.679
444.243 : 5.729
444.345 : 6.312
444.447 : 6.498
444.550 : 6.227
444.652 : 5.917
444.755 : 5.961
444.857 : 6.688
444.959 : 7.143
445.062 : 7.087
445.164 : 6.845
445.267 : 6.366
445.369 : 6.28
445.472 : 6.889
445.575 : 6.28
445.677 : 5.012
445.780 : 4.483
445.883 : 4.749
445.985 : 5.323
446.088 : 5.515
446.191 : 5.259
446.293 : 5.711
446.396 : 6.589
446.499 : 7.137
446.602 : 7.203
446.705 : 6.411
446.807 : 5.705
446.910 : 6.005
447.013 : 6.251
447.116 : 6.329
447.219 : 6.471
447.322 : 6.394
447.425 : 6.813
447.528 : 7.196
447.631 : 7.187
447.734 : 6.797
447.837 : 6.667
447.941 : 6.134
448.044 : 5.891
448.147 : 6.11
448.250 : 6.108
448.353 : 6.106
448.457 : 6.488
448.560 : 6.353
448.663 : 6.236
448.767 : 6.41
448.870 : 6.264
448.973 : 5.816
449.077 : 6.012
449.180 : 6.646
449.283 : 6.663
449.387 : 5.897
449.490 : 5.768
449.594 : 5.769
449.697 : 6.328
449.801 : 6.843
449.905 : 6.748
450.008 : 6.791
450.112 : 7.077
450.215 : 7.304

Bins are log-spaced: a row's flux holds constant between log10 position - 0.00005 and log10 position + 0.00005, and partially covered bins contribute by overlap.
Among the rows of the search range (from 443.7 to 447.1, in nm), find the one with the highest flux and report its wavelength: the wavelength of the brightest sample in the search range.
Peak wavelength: 446.602 nm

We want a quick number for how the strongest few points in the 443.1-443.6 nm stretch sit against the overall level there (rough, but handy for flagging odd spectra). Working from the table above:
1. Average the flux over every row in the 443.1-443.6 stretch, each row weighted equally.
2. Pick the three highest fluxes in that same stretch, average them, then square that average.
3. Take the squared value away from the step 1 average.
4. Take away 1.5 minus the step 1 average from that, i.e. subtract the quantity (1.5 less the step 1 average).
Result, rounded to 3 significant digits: -24.6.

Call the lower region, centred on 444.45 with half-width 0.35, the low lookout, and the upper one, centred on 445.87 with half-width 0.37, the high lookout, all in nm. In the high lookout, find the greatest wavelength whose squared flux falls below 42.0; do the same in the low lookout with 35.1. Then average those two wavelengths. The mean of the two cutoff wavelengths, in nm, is 445.42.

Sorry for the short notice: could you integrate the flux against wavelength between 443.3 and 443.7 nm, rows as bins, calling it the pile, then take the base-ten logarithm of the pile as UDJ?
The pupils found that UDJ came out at 0.38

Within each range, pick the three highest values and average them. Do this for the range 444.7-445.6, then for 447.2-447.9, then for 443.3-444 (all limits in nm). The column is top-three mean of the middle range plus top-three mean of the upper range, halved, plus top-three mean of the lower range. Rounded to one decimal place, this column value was 13.1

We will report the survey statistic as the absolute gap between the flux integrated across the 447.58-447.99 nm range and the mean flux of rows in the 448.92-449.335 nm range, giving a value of 3.5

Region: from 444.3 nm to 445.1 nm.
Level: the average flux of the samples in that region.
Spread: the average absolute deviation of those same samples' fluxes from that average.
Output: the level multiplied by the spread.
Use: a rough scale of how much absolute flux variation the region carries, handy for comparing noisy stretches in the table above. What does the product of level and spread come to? 2.4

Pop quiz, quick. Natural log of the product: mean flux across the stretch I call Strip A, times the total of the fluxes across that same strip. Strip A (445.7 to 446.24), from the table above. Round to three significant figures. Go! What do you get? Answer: 4.85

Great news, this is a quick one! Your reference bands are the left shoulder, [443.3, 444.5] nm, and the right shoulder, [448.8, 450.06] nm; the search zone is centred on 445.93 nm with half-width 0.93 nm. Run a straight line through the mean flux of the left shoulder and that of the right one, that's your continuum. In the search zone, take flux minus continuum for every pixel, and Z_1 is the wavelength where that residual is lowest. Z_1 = 445.780 nm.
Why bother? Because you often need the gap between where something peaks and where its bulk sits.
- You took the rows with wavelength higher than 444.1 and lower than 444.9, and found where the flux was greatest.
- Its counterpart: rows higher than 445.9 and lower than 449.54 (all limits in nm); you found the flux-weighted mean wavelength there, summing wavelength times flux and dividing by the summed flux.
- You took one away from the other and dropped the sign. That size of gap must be 2.88 nm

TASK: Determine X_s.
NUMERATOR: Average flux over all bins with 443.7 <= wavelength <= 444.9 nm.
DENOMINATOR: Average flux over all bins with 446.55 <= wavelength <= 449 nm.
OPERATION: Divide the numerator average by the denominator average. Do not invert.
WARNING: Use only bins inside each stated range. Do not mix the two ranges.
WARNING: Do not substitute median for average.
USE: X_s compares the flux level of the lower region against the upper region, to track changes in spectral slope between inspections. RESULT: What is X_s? 0.94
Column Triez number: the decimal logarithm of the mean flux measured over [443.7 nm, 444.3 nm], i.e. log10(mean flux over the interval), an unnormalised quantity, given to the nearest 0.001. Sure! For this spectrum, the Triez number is 0.756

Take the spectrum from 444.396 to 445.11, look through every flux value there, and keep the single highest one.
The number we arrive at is 7.143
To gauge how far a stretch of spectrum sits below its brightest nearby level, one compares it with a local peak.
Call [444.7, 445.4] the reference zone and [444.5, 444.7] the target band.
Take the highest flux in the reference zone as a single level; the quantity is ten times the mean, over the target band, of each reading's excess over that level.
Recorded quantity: -10.7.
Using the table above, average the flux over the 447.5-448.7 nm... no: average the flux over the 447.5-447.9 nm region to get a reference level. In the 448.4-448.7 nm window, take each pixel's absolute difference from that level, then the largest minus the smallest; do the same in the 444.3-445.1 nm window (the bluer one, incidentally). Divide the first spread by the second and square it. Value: 0.1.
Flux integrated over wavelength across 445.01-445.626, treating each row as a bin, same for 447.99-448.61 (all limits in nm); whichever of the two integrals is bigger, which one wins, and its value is 4.08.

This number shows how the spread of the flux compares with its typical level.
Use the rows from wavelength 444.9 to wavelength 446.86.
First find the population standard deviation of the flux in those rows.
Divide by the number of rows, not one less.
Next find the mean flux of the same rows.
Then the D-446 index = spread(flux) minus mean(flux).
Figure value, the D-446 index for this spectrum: -5.26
